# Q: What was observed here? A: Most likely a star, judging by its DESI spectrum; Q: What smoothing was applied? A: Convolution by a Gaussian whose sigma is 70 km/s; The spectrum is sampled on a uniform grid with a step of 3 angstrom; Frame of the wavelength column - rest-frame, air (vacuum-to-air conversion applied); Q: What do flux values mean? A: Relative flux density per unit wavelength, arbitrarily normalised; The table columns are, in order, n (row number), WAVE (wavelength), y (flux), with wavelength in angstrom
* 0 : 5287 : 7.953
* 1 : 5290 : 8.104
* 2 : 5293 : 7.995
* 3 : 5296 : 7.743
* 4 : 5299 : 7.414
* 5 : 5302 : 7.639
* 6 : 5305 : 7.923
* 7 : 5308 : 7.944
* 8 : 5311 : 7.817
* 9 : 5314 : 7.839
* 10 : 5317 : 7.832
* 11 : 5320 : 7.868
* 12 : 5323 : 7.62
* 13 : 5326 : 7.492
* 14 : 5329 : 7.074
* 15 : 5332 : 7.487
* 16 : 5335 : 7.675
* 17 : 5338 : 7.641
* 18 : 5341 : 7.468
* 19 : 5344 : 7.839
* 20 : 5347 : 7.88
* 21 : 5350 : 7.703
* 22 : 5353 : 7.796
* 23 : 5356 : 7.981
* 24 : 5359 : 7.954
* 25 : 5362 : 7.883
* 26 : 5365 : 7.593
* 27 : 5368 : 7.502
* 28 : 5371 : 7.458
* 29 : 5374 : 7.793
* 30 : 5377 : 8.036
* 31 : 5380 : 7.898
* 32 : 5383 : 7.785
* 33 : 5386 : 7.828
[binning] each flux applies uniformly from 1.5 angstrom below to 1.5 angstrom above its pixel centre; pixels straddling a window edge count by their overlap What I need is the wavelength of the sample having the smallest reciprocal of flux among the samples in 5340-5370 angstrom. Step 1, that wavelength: 5356 angstrom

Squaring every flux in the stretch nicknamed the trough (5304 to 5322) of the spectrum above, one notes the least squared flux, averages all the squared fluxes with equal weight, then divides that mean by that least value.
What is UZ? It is 1.01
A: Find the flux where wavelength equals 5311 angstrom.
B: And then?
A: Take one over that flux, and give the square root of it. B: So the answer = 0.3577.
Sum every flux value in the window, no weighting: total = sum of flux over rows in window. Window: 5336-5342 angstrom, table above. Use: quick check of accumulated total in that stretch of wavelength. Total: 15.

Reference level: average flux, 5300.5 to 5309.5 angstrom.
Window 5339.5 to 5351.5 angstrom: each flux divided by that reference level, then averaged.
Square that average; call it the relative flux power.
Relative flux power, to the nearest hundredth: 0.97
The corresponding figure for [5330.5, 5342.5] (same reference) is 0.93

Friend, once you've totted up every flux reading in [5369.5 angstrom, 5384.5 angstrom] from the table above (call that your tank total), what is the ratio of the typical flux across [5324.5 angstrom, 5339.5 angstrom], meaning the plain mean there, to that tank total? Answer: 0.192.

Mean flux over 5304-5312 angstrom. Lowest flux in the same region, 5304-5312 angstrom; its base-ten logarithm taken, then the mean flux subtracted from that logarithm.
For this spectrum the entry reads -7.00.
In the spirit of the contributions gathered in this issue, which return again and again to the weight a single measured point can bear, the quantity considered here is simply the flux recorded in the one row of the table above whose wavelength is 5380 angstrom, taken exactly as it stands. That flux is 7.898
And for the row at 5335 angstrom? 7.675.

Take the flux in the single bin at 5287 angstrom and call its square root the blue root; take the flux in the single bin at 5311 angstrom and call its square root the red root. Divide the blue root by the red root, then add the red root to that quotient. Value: 3.805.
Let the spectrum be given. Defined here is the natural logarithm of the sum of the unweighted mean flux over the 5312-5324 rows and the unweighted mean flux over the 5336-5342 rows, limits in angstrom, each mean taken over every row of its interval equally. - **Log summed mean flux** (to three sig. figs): 2.73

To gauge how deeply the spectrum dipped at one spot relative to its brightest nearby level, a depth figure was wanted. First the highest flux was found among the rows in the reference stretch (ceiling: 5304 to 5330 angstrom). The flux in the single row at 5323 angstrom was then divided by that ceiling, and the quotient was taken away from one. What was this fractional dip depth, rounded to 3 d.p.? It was 0.041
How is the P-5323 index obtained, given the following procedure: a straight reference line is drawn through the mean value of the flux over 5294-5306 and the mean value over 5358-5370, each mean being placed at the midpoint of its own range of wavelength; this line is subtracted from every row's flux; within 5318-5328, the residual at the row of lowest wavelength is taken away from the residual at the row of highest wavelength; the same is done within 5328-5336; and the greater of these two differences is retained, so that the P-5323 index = 0.60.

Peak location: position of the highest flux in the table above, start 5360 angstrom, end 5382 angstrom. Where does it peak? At 5377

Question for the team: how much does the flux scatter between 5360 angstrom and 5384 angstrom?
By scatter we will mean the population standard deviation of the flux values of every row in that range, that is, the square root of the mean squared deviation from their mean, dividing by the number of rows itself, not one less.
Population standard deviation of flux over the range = 0.192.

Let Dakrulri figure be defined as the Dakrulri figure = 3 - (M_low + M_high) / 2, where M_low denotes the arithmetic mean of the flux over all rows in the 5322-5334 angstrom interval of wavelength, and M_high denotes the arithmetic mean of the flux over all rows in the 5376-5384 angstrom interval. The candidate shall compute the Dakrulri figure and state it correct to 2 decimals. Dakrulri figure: -4.66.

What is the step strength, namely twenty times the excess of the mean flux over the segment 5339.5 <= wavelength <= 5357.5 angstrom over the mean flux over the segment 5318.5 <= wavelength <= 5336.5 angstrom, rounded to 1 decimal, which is 4.8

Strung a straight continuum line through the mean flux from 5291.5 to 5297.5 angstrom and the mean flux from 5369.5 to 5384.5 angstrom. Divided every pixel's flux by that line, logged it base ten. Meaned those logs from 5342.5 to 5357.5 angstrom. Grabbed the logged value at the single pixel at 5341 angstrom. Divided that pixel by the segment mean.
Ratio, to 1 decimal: -17.7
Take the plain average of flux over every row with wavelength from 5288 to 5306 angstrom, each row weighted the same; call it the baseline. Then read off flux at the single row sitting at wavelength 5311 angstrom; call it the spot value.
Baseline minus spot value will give -0.01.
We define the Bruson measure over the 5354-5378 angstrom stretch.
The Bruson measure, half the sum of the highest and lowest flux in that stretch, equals 7.75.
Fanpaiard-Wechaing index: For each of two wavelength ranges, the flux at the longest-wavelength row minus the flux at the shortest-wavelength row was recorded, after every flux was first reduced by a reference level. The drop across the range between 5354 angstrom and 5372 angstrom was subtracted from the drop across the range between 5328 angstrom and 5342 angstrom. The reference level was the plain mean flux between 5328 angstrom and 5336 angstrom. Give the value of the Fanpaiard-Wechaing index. 0.92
